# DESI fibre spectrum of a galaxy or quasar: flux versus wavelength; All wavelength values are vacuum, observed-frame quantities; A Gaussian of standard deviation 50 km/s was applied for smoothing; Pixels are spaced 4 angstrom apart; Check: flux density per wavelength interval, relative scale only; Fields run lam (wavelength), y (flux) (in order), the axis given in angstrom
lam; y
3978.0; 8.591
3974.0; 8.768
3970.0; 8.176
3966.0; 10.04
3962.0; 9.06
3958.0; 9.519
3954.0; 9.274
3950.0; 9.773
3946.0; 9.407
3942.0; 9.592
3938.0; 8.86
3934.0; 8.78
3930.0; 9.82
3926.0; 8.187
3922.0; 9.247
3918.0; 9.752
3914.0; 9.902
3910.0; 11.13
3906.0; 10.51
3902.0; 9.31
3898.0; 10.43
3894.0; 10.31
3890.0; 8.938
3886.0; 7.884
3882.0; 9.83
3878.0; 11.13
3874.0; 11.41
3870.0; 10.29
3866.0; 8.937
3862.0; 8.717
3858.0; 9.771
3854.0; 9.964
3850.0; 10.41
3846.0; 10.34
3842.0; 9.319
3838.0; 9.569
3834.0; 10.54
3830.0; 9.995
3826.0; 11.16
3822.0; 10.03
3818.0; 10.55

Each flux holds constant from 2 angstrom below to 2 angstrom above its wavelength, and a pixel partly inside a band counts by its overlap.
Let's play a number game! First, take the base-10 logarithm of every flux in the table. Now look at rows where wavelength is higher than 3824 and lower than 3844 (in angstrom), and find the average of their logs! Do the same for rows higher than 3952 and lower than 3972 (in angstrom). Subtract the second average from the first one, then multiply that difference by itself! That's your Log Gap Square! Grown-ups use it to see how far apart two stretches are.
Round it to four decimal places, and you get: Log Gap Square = 0.0017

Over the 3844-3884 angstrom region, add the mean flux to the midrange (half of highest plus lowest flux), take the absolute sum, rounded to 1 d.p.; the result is 20.1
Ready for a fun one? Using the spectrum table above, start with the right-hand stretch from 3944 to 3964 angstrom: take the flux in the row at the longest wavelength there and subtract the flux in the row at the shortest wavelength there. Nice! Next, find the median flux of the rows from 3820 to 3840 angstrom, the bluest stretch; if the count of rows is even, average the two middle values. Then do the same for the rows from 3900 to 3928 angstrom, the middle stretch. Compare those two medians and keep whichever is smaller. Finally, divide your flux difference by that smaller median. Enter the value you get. -0.036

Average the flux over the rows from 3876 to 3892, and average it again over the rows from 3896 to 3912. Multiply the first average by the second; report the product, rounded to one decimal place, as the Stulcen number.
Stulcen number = 97.7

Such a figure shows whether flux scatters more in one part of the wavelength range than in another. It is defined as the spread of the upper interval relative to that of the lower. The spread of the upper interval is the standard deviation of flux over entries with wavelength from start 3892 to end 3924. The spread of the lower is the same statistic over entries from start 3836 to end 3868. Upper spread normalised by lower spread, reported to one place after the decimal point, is 1.0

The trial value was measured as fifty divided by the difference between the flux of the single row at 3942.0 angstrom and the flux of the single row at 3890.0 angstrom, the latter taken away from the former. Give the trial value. 76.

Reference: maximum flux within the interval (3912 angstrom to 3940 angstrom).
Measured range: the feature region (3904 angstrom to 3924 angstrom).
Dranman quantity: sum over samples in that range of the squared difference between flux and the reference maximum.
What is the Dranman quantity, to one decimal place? 2.3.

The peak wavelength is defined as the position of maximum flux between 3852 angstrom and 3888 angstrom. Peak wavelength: 3874.0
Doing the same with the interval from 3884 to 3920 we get 3910.0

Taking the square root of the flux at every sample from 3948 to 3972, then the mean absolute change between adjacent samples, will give 0.13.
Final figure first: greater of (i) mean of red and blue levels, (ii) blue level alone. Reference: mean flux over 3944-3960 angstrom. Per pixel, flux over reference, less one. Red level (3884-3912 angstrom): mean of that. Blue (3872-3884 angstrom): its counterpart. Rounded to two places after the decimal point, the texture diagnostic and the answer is 0.14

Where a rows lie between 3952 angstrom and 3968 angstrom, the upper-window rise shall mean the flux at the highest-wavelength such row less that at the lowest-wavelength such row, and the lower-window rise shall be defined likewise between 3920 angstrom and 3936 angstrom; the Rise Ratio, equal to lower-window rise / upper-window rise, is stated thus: -0.6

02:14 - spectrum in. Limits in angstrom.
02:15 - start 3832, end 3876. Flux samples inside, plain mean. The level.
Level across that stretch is 9.93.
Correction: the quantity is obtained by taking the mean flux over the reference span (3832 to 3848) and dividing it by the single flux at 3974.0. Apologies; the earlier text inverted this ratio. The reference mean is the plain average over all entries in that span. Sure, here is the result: 1.13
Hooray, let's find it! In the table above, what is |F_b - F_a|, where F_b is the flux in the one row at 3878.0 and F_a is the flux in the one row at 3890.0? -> 2.2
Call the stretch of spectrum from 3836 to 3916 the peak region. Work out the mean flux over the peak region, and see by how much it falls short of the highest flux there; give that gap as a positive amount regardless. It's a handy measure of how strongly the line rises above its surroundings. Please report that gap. 1.5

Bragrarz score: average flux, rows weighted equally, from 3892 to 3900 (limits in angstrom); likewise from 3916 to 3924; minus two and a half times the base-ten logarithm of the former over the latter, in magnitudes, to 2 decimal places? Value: -0.10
